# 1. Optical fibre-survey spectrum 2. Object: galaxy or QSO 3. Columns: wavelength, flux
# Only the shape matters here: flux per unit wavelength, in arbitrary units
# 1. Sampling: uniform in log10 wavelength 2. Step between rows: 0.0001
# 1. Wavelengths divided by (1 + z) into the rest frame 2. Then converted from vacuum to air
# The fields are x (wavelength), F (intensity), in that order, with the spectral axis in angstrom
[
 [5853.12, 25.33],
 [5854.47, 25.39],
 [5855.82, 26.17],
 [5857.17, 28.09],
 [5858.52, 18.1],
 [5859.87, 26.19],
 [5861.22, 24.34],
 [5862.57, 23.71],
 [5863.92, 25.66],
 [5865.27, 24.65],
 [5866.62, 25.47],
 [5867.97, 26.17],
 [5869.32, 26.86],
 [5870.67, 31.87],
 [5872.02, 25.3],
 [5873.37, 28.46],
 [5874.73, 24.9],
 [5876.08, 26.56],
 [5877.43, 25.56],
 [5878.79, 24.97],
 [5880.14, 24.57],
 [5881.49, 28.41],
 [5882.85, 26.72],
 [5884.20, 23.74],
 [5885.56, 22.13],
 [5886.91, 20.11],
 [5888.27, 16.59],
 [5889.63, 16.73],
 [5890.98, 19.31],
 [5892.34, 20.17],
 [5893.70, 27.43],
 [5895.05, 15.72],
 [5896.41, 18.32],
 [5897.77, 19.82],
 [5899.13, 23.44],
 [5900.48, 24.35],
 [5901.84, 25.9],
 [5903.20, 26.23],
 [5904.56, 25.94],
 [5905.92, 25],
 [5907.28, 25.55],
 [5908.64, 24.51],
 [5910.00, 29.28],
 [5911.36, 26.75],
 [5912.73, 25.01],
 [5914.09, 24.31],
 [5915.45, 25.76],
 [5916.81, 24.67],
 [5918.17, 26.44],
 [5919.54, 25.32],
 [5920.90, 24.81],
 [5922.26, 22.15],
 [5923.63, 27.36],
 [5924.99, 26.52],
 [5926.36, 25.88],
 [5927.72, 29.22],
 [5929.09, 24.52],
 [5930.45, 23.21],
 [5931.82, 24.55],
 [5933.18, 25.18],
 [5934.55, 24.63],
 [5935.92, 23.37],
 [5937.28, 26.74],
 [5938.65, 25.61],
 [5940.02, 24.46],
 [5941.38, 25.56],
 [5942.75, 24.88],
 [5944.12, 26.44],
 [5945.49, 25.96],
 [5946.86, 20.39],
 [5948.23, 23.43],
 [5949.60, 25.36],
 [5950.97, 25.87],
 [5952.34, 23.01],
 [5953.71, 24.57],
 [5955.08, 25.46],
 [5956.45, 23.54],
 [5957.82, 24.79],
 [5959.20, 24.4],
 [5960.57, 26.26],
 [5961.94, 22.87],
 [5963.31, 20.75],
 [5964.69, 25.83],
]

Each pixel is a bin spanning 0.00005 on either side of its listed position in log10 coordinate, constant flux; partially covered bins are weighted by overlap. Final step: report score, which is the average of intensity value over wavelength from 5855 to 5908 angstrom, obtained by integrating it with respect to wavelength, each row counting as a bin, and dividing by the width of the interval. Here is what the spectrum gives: 24.1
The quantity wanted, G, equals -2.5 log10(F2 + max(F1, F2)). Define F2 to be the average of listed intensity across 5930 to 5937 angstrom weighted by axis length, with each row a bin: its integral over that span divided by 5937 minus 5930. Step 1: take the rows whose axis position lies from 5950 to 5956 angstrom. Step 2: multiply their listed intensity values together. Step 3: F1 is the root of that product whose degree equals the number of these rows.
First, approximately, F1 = 24.7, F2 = 24.4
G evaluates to -4.23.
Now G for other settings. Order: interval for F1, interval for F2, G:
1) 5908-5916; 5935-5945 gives -4.27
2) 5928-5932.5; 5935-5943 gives -4.25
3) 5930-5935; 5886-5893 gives -4.09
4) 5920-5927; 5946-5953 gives -4.22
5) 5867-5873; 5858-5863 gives -4.26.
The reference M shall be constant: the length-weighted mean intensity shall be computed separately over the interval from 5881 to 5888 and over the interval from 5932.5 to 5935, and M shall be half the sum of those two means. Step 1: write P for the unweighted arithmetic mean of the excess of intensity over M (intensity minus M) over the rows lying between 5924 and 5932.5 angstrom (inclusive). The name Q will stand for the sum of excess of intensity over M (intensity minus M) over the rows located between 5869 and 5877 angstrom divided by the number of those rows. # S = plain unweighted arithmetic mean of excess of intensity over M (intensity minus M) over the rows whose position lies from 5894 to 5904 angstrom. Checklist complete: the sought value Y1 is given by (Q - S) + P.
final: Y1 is 7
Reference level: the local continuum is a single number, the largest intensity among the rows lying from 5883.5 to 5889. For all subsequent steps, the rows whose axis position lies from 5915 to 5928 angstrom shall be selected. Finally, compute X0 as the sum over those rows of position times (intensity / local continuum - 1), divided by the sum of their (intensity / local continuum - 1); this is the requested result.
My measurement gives 5923.0 angstrom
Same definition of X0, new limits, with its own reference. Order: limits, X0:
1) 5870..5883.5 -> 5875.7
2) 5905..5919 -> 5911.9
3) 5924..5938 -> 5929.7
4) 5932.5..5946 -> 5940.3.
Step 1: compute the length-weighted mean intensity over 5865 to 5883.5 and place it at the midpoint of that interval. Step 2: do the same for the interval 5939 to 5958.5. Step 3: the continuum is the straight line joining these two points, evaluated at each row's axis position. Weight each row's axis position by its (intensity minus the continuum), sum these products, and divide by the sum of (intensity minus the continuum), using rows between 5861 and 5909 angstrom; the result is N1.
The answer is 5889.3 angstrom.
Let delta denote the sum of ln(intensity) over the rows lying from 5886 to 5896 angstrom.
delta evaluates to 21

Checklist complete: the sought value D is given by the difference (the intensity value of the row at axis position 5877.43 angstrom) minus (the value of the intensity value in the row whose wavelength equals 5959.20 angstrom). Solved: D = 1.2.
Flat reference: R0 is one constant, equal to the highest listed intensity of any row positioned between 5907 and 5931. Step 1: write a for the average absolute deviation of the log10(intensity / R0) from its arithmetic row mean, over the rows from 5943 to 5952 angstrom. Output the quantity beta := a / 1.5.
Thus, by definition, 0.022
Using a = 0.033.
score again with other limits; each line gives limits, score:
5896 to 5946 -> 25.1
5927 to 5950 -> 24.9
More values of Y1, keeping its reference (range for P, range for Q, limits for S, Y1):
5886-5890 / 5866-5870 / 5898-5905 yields -5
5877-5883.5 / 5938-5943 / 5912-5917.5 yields 2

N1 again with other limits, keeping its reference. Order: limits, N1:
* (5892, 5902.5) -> 5896.0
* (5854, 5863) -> 5859.3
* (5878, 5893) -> 5888.6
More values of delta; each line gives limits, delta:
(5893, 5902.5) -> 22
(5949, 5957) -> 19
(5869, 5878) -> 23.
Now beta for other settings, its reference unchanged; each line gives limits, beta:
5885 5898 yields 0.033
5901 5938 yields 0.013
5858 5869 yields 0.022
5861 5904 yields 0.038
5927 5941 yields 0.014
